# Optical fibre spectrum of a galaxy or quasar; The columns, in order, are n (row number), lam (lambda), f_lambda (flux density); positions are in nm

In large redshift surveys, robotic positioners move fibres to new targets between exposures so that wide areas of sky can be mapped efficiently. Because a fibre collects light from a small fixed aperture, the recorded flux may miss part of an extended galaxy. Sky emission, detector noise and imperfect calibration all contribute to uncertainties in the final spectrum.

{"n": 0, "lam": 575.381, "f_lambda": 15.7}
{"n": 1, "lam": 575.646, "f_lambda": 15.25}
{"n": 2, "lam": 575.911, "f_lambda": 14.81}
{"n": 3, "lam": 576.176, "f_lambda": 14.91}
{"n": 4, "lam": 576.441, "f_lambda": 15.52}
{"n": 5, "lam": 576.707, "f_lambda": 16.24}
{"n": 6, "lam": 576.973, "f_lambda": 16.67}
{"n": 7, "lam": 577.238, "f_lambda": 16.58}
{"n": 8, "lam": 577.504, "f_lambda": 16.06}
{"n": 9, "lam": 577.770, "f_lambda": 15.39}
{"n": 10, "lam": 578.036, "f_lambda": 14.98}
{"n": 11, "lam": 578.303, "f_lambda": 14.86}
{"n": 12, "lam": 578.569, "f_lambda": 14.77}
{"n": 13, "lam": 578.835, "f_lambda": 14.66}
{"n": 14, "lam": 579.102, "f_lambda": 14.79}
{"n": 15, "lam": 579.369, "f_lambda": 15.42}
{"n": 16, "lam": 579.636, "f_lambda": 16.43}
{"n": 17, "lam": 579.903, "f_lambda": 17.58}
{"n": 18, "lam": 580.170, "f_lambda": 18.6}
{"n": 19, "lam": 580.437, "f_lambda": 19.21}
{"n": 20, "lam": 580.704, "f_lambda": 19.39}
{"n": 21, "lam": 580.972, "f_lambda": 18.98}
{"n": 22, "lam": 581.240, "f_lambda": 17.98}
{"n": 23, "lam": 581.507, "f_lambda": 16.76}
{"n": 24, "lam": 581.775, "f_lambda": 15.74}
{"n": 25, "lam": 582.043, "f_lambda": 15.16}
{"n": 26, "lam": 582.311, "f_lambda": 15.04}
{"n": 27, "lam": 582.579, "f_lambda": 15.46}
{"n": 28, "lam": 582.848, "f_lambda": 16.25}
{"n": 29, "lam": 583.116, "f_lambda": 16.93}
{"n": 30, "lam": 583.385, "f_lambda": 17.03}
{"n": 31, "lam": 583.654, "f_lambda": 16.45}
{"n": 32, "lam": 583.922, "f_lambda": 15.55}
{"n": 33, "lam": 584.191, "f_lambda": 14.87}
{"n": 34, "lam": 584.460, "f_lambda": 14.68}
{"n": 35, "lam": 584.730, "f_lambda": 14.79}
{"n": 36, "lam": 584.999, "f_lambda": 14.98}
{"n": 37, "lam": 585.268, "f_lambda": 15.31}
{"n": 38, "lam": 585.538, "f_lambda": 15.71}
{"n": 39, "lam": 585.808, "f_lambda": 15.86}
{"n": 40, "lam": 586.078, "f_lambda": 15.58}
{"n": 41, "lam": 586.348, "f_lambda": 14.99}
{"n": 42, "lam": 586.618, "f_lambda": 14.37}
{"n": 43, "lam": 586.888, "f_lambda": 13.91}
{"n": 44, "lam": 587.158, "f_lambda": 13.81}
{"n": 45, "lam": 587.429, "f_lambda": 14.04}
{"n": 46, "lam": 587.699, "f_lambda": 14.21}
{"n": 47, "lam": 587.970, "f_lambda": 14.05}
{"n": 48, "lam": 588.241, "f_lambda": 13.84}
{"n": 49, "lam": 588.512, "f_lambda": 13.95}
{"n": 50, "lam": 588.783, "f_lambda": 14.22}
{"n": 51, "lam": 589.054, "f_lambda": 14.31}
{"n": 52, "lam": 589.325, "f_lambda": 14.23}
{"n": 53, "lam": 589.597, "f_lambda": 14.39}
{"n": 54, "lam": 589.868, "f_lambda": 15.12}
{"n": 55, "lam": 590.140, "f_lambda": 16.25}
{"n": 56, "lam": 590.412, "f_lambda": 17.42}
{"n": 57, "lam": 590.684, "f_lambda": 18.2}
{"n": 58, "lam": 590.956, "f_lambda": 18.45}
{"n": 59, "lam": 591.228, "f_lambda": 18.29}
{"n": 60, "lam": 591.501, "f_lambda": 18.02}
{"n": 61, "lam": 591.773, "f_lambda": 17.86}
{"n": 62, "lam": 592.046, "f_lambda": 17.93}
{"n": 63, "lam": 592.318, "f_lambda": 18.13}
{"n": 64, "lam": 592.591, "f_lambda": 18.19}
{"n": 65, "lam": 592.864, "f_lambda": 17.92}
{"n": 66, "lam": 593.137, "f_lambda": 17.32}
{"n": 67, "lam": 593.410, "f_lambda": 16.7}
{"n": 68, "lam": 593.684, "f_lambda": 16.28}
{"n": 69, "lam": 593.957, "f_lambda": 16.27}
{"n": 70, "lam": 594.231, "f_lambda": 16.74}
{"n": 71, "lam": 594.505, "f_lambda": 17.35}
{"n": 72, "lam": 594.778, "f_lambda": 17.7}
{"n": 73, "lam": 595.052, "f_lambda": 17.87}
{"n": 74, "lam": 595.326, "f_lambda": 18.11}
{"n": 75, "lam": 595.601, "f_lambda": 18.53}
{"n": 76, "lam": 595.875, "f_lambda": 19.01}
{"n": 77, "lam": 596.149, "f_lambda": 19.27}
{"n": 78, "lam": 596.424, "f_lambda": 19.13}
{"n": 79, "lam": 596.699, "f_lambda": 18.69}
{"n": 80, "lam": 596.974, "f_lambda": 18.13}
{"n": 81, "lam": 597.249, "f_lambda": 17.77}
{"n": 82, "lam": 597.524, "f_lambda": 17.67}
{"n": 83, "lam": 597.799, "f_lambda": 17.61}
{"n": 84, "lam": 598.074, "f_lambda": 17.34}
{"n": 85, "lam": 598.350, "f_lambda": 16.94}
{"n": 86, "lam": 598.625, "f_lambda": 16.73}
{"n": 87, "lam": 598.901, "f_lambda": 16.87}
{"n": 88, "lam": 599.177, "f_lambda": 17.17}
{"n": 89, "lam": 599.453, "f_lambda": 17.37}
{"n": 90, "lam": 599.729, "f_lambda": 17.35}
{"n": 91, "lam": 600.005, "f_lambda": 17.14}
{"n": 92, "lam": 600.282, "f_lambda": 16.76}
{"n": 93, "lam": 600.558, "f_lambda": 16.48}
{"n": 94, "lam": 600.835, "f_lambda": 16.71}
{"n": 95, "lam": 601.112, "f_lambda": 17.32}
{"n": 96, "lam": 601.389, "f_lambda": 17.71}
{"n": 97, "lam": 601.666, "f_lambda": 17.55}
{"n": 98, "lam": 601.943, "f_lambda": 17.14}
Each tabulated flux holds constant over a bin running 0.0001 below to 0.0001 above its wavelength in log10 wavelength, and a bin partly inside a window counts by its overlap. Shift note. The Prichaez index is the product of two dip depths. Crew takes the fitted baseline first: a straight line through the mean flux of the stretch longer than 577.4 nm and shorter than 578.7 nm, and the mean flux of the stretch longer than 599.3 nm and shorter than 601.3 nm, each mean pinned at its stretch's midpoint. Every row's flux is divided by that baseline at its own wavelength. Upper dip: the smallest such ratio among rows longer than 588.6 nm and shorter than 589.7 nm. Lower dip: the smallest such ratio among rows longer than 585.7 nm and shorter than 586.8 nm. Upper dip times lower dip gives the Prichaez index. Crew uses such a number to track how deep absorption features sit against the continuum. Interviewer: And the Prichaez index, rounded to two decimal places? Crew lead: 0.80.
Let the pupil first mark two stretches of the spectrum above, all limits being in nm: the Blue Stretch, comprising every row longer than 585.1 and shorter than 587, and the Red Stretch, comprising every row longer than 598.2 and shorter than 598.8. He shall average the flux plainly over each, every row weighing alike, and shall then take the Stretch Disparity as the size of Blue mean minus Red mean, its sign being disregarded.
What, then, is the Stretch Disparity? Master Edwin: 1.7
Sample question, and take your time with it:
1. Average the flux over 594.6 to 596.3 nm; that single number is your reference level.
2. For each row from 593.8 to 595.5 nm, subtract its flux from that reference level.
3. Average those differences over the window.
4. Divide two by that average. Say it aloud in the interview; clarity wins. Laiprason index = 1.9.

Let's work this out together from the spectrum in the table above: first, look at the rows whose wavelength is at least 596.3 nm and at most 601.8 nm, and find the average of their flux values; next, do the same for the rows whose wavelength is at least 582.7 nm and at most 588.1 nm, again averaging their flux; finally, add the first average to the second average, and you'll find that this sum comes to 32.6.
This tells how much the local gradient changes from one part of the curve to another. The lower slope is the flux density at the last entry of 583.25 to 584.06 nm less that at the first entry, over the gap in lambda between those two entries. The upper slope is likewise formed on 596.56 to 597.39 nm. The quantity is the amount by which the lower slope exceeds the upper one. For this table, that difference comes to -1.1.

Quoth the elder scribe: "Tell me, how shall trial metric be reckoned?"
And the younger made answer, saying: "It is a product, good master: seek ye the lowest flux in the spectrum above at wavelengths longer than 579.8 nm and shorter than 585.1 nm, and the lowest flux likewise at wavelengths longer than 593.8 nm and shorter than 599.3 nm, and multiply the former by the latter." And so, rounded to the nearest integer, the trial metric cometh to 239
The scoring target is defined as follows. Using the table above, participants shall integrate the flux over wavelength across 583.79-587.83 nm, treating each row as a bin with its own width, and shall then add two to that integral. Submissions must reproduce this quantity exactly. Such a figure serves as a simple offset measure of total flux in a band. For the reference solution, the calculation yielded 62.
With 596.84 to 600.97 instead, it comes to 73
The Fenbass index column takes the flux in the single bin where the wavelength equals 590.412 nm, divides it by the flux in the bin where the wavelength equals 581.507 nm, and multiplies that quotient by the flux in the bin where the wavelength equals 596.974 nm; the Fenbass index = 19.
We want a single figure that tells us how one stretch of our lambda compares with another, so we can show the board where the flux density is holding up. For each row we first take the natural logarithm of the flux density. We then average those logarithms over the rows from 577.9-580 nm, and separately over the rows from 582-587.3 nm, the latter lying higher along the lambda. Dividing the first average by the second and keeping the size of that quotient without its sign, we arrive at 1.00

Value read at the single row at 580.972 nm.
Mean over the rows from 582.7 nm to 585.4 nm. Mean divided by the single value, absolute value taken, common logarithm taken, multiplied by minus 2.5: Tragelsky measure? 0.21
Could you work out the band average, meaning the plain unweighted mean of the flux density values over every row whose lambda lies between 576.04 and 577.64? 16.0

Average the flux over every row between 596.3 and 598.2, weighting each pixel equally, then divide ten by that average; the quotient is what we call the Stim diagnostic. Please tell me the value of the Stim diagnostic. 0.55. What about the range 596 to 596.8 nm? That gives 0.53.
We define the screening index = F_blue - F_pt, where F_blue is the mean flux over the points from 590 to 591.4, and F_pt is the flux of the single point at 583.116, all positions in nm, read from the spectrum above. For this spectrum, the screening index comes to 0.8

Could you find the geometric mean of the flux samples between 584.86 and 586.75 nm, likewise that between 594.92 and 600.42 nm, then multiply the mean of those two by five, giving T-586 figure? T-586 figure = 83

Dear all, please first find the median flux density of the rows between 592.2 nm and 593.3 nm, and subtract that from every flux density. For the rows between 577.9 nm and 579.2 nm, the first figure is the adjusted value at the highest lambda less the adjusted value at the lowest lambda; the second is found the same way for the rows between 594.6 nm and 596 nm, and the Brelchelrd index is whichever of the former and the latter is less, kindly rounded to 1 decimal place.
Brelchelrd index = -0.2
